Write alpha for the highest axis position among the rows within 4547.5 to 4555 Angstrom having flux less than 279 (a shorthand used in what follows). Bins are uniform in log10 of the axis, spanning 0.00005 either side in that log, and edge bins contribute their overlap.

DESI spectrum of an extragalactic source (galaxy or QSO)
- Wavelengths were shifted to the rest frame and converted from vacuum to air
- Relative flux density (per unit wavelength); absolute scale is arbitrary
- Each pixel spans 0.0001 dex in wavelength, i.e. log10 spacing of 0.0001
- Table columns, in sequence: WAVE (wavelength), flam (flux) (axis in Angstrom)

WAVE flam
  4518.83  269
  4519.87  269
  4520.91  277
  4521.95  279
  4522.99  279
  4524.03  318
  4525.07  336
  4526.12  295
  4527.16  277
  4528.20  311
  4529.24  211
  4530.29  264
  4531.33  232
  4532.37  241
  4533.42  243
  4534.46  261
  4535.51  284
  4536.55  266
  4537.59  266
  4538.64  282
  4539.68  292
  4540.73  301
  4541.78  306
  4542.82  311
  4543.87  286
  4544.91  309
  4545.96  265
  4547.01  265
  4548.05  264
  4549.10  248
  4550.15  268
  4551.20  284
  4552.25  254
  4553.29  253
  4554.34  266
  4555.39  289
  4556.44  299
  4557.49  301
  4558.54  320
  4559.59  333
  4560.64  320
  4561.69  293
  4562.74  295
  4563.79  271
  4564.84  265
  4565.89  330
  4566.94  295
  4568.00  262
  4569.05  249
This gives 4554.34 Angstrom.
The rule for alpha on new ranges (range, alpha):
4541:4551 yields 4550.15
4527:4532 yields 4531.33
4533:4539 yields 4537.59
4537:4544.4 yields 4537.59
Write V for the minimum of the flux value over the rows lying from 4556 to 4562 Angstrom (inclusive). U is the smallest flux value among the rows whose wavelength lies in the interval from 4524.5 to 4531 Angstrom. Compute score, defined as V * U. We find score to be 61823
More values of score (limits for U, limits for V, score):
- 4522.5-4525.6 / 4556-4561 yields 83421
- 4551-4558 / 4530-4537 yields 58696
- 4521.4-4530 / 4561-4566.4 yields 55915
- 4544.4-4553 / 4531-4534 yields 57536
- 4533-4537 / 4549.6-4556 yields 61479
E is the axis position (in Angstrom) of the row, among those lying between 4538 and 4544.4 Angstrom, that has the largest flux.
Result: 4542.82 Angstrom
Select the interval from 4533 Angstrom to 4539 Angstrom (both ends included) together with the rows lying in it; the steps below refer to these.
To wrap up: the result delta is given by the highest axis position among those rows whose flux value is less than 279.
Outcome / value 4537.59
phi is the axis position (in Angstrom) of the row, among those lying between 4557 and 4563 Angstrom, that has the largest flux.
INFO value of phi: 4559.59 Angstrom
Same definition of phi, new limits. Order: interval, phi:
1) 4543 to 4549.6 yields 4544.91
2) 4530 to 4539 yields 4535.51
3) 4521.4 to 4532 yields 4525.07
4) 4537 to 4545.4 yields 4542.82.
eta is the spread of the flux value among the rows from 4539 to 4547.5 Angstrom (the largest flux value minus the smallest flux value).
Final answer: 46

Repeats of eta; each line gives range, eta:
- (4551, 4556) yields 36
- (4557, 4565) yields 68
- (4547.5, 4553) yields 36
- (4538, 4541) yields 19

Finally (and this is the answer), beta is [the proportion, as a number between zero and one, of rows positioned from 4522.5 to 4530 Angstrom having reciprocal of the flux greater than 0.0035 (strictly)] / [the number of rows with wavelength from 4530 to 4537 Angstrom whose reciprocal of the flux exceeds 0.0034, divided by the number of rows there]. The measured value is 0.43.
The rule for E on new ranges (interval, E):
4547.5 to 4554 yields 4551.20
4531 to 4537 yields 4535.51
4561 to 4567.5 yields 4565.89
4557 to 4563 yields 4559.59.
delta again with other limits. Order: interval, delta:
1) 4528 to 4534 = 4533.42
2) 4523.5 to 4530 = 4529.24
